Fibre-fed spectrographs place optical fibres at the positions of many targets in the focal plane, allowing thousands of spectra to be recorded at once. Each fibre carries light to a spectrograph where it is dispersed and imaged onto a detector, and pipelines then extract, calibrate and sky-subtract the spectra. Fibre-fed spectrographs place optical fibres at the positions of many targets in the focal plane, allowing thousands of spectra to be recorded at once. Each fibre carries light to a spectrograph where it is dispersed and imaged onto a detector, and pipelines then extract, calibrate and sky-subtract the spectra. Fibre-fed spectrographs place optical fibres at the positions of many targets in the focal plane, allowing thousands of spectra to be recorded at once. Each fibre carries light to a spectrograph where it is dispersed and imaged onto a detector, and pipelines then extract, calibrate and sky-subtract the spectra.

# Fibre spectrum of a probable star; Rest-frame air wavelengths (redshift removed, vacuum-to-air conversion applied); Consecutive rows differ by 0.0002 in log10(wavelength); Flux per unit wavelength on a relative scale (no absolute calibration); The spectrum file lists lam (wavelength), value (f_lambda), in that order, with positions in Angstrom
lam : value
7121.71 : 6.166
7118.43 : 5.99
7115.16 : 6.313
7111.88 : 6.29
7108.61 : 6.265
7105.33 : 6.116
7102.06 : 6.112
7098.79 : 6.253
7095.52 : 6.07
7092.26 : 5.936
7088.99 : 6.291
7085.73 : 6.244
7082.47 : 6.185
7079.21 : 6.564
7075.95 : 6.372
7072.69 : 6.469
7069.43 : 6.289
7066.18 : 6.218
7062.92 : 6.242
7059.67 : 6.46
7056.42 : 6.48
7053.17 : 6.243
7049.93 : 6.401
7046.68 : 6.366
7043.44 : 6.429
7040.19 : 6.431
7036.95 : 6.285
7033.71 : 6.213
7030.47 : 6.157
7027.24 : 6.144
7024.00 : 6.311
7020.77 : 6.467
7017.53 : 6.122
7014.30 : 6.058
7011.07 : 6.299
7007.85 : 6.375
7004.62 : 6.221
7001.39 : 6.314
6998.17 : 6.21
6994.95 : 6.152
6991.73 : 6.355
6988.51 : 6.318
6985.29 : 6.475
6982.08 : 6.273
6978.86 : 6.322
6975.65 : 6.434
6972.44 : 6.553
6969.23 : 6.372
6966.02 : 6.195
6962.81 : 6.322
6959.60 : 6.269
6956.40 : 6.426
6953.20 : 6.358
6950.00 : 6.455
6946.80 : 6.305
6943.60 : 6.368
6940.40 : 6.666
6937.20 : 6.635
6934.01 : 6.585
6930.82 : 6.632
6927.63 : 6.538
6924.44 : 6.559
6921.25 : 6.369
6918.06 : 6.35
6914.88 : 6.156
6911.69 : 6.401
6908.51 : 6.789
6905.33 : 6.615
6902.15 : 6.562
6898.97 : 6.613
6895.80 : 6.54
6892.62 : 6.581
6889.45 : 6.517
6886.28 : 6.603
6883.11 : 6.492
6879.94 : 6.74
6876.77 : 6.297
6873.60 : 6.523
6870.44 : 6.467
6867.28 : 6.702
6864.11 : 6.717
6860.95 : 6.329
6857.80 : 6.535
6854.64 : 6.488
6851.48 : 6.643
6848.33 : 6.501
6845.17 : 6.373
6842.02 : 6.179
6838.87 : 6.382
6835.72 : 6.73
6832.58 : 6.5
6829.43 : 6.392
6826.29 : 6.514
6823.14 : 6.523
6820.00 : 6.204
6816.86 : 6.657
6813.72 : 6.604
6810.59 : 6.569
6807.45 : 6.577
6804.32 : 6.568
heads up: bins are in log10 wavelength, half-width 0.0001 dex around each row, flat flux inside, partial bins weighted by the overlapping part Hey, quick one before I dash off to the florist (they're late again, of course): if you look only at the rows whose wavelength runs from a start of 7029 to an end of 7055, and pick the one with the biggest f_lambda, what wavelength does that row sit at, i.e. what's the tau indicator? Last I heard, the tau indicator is 7040.19 Angstrom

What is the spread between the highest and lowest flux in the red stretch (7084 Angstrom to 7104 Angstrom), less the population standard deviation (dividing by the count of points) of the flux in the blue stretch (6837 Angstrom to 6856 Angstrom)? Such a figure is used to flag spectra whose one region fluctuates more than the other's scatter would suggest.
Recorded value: 0.21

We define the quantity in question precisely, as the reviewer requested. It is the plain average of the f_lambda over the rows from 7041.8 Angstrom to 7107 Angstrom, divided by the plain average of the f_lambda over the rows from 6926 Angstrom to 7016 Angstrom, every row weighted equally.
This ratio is 0.986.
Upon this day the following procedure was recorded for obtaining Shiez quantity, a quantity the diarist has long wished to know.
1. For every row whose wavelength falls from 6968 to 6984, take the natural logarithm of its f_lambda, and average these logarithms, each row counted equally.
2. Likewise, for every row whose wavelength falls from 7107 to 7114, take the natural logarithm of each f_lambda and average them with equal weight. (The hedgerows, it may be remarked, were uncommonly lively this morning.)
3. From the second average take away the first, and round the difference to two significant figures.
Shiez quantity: -0.018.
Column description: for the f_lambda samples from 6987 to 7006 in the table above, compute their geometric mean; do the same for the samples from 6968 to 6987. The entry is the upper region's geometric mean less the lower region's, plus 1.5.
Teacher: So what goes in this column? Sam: 1.36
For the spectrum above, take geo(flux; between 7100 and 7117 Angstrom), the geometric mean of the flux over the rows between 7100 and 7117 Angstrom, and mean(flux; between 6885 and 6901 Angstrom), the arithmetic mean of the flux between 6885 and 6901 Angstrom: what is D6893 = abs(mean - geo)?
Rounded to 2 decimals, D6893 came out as 0.35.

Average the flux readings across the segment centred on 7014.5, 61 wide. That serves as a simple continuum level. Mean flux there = 6.28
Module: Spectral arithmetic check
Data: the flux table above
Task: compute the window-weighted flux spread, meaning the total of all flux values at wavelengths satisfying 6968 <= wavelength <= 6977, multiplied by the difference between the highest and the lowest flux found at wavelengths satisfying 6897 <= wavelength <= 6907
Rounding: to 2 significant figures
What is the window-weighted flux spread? 1.0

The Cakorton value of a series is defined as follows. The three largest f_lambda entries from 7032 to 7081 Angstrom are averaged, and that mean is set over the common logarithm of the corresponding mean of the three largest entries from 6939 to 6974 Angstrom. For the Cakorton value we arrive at 7.96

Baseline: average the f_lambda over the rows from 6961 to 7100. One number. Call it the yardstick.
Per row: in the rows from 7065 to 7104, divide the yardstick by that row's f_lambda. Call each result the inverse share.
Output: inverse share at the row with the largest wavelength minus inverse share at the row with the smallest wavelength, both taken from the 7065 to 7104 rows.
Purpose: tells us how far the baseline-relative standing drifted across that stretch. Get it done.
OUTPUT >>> 0.018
